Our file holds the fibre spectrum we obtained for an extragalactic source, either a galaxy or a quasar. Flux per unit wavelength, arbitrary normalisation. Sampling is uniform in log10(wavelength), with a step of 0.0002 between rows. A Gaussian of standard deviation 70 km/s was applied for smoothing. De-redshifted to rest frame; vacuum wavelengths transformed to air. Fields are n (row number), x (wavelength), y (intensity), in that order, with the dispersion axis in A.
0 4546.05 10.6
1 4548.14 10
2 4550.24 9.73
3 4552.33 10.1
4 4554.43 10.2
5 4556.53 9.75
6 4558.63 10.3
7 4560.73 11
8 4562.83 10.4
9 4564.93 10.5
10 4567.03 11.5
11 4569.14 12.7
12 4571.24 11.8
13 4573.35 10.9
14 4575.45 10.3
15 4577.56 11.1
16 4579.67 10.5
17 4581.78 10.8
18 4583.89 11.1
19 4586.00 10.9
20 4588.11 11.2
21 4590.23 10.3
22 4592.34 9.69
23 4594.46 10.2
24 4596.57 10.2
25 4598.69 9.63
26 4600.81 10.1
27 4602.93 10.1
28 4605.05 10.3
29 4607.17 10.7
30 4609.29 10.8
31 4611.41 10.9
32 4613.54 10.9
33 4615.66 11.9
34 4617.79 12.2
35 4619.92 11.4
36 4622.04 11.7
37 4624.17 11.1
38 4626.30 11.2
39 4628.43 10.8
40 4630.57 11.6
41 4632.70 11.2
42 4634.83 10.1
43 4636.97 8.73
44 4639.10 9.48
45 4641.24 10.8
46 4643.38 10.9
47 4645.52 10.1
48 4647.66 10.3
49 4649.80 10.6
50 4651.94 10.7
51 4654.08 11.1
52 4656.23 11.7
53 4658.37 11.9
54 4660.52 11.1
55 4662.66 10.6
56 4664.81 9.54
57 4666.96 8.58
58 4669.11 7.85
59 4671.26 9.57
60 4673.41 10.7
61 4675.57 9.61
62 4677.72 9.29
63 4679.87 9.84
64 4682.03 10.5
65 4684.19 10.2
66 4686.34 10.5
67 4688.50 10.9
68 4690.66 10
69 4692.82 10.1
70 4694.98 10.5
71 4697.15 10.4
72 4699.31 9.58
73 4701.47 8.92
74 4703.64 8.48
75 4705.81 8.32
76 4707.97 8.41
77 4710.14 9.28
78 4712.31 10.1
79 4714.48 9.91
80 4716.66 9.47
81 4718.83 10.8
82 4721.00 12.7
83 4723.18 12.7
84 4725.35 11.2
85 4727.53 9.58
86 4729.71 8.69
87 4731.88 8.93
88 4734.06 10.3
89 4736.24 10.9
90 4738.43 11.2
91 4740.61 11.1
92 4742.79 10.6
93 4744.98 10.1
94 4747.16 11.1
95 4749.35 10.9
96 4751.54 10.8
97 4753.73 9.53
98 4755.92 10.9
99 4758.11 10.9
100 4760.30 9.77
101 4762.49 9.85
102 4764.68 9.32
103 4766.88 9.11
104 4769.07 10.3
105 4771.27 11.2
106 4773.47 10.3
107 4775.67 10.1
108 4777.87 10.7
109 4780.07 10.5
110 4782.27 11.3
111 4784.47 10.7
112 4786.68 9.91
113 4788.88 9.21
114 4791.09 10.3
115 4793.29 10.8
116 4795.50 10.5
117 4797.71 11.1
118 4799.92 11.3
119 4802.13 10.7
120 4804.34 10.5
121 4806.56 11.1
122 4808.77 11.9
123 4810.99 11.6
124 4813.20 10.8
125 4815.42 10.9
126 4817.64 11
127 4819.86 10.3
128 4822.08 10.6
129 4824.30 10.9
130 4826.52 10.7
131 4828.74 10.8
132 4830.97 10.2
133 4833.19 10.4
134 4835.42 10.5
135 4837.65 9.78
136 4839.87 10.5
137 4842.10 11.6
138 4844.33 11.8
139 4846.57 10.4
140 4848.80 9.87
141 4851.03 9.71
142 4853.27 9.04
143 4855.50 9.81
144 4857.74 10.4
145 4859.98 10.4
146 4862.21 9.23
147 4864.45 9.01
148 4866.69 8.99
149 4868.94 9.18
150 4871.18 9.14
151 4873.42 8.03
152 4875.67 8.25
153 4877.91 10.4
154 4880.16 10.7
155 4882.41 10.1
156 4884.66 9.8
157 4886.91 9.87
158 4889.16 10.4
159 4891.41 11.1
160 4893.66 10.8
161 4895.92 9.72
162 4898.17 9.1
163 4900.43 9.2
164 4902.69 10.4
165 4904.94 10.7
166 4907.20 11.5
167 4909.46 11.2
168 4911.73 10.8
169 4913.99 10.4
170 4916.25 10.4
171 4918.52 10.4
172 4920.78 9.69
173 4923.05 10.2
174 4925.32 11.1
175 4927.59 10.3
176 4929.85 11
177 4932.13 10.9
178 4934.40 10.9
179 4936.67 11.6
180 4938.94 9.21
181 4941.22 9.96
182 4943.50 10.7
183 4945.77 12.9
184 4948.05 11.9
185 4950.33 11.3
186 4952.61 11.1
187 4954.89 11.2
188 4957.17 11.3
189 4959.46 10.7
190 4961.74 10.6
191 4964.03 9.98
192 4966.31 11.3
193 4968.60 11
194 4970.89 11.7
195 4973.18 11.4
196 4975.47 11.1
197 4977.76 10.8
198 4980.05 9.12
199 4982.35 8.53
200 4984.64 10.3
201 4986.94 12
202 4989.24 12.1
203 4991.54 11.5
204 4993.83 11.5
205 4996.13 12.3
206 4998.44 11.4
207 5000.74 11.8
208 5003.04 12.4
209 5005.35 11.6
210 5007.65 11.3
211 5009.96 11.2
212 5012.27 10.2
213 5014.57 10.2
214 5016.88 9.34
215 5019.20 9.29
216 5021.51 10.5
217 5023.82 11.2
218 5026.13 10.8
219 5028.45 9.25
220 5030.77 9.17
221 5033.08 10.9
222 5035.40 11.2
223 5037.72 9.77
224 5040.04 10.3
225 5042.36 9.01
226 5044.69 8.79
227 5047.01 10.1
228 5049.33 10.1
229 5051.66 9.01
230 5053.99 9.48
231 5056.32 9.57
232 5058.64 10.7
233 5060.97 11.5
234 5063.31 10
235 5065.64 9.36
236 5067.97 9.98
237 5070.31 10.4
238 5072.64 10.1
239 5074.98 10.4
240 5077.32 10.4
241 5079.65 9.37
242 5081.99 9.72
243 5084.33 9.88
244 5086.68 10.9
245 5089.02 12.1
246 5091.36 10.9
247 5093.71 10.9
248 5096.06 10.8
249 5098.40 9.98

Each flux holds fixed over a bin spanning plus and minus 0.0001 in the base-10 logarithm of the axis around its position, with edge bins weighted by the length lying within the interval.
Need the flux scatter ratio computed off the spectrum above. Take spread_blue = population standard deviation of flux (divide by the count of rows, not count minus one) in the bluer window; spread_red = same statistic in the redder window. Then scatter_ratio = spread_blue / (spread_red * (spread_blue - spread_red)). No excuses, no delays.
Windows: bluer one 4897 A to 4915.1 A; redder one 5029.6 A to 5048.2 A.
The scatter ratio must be -54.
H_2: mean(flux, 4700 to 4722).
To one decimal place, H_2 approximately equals 9.6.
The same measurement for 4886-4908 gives 10.3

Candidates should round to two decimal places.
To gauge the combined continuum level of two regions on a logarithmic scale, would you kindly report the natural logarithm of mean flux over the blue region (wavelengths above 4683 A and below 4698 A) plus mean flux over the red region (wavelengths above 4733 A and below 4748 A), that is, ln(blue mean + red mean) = 3.05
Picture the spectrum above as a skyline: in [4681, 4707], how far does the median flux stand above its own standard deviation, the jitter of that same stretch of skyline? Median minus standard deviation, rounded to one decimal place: 9.3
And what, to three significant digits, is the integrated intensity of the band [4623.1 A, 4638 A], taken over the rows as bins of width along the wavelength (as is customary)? 159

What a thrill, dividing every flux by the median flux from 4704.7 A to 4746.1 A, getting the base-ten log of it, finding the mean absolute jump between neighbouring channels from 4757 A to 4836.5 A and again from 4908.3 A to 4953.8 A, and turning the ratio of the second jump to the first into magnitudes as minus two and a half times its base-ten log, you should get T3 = -0.31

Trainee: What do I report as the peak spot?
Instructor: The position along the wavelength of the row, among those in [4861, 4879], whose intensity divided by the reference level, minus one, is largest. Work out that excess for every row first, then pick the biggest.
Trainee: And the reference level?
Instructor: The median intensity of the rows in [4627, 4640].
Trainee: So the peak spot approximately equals 4877.91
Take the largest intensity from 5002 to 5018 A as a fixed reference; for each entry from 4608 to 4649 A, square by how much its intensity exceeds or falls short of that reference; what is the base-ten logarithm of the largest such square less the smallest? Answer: 1.13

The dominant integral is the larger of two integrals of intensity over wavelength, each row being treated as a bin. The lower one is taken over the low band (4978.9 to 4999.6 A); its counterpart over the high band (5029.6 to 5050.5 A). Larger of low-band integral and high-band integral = 227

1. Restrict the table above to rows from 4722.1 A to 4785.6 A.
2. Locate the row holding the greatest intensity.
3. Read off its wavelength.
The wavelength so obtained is 4723.18 A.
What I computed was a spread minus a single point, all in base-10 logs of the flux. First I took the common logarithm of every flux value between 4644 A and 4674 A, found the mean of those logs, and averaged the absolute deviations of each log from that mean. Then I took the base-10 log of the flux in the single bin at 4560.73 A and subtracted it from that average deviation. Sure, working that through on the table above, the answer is -1.00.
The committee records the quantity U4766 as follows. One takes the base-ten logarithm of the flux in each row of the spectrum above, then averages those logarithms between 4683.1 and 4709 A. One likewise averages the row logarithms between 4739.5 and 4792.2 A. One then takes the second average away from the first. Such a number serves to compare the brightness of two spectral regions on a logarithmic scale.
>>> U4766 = -0.030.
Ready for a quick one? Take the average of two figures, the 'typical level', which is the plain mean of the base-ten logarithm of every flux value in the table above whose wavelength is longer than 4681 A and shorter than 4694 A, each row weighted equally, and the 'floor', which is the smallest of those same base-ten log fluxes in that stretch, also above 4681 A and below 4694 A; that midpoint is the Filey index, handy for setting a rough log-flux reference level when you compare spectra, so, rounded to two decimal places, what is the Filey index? 1.01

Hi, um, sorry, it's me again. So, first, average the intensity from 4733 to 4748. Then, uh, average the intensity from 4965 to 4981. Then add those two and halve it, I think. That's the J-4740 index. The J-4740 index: 10.8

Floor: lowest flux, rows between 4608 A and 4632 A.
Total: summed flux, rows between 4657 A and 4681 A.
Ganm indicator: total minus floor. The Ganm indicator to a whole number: 98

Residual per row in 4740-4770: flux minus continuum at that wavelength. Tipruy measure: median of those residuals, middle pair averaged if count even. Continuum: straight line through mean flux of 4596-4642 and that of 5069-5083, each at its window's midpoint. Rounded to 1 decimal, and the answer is -0.1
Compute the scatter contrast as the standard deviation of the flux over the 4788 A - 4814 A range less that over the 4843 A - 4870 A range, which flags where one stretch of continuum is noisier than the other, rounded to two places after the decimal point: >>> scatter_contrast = -0.14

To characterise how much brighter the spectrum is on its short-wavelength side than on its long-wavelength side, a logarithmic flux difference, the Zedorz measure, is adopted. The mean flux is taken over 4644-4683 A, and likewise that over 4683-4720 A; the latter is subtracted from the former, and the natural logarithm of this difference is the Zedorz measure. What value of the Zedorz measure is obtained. -0.82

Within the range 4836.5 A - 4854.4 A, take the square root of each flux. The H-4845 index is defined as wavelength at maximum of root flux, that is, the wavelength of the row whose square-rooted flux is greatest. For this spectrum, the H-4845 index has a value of 4844.33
